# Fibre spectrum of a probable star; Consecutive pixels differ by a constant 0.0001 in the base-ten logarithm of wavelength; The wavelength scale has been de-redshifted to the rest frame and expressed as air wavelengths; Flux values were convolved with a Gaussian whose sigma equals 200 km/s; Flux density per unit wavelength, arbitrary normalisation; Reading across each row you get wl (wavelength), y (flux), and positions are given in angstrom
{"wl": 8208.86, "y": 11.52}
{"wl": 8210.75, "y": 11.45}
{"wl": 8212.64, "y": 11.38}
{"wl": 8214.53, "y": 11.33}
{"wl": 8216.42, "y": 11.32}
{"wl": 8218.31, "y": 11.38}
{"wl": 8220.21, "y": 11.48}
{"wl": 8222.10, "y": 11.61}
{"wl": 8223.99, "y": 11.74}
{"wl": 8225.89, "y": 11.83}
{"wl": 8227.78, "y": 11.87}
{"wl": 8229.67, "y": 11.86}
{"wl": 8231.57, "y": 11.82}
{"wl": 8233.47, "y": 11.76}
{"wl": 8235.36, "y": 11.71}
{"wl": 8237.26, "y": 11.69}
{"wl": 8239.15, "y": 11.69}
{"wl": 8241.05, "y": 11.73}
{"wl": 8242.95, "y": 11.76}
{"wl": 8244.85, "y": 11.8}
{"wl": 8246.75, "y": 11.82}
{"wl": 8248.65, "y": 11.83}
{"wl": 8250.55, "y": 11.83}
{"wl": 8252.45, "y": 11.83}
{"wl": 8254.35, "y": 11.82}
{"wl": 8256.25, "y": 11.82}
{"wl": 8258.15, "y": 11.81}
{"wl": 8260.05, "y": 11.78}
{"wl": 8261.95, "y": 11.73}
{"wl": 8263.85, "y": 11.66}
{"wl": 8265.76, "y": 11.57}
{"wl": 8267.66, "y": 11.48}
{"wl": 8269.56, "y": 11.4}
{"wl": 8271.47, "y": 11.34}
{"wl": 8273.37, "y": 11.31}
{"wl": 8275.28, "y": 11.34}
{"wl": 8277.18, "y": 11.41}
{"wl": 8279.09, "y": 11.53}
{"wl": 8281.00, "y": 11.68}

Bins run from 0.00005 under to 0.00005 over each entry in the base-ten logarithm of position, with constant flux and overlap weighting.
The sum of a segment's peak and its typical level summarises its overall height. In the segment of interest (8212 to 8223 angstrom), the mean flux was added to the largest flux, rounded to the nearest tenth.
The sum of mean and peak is 23.0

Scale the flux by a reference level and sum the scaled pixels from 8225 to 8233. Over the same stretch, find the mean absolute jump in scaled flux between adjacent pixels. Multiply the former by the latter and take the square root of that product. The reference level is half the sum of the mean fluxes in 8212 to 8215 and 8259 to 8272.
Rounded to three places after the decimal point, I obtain 0.104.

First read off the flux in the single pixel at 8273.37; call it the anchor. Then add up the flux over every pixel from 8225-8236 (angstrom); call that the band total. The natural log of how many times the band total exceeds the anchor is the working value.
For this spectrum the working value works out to 1.83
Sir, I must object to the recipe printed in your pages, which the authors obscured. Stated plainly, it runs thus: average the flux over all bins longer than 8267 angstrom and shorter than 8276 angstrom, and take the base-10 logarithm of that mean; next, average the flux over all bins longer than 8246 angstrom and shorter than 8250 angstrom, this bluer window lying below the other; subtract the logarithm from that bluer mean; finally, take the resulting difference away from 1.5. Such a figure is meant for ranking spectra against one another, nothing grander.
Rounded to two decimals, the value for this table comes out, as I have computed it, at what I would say -9.27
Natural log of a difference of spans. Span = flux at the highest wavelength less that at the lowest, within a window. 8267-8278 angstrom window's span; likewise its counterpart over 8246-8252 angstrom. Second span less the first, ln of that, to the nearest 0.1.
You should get -2.5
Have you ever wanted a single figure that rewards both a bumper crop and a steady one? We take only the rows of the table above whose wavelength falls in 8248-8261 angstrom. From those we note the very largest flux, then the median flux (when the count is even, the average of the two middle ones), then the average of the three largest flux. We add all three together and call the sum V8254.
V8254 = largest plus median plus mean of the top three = 35.5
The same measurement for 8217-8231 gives 35.5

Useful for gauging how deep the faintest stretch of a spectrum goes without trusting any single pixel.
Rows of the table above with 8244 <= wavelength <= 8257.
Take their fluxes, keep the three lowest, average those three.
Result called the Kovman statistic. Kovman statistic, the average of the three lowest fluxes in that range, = 11.8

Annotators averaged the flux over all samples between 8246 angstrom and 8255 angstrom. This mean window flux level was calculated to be 11.8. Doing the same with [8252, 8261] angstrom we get 11.8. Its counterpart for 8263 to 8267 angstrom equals 11.6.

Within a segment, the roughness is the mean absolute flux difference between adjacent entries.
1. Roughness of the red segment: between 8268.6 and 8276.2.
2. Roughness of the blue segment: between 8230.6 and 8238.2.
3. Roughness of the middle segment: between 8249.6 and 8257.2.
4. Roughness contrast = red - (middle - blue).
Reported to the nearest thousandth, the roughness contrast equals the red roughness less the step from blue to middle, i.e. 0.080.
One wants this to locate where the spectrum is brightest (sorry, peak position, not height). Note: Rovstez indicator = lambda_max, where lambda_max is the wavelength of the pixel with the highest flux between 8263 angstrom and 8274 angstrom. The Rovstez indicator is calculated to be 8263.85 angstrom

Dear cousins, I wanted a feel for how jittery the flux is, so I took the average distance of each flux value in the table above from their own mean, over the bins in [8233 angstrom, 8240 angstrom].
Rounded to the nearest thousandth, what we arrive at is 0.024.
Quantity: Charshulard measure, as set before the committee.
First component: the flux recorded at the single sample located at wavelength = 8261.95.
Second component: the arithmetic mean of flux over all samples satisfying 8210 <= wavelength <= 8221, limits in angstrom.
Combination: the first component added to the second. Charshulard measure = 23.1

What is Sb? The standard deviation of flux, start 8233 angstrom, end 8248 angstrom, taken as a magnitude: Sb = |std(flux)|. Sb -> 0.05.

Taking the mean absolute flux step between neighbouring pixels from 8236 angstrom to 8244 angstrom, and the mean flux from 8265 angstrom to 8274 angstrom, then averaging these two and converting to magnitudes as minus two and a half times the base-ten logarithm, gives -1.89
